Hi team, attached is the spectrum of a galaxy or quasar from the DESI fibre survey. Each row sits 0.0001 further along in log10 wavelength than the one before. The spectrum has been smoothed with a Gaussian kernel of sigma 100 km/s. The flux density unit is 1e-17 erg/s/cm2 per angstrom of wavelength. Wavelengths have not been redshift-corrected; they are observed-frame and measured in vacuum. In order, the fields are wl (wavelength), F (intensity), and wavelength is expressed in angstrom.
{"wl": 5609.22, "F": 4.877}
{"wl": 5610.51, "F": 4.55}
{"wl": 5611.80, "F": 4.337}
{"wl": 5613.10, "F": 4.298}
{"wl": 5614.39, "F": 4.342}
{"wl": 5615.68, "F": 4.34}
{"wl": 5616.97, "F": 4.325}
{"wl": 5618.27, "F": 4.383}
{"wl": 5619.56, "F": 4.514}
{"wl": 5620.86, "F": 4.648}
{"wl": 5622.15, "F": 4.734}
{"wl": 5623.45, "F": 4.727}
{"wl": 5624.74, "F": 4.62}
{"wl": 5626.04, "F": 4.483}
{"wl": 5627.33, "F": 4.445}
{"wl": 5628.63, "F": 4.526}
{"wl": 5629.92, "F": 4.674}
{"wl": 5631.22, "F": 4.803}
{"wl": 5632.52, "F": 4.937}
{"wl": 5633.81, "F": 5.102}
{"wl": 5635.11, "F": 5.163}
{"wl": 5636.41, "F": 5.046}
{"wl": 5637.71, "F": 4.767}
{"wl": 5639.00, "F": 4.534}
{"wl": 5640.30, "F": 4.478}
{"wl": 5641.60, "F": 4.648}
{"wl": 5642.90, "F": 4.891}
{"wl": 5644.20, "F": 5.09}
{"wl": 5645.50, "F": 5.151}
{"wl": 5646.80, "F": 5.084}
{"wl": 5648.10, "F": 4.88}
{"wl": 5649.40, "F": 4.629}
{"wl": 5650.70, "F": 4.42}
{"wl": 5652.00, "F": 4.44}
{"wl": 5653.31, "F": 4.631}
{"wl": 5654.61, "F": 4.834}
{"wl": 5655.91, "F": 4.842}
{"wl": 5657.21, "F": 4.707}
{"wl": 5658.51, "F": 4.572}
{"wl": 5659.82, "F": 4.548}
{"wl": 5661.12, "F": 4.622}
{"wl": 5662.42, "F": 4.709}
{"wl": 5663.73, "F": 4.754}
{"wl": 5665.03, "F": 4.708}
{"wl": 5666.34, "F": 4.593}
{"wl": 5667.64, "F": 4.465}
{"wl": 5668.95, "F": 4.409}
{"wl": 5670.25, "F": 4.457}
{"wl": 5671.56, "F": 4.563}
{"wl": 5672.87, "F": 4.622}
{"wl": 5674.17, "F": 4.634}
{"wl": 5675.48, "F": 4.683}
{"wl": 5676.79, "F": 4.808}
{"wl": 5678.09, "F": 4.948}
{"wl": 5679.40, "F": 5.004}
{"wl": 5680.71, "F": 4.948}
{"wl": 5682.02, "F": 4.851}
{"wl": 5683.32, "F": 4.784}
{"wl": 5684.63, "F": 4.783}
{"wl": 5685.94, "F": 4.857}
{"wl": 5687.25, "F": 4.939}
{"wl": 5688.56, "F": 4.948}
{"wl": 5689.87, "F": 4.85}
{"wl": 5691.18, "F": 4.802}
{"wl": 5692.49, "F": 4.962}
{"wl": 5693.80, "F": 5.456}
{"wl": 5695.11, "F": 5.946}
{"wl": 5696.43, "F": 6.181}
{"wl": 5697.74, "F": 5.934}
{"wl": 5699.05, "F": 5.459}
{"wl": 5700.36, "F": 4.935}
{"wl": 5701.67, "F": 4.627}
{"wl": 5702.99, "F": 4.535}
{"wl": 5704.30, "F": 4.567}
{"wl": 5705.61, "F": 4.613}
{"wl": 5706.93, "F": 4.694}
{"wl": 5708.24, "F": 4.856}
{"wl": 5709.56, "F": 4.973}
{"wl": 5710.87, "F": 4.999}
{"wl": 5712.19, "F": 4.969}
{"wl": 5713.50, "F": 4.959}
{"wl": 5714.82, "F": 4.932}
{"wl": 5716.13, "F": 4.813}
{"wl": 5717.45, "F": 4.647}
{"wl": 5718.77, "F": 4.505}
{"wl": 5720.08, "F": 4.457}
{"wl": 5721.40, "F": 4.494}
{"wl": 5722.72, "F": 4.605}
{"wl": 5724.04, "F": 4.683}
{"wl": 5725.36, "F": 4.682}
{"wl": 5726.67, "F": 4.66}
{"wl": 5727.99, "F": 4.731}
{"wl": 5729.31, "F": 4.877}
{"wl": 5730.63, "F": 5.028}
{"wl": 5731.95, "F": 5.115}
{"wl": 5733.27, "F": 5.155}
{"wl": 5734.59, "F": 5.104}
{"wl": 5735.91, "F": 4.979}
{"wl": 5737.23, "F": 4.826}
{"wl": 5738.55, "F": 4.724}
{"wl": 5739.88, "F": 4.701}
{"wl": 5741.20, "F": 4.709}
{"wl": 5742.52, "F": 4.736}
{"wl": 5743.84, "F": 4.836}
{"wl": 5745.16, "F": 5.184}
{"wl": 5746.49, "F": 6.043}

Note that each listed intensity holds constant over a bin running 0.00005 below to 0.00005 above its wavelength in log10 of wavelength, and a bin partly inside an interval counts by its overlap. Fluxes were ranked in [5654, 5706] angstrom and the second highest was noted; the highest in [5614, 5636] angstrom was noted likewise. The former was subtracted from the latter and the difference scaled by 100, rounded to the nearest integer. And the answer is -78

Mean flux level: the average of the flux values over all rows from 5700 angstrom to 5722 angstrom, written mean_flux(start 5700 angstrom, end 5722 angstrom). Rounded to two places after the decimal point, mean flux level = 4.74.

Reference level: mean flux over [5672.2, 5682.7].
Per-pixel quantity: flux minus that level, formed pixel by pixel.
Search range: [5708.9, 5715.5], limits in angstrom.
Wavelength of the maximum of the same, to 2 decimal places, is 5710.87 angstrom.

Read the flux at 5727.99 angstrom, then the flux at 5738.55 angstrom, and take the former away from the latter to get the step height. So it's -0.01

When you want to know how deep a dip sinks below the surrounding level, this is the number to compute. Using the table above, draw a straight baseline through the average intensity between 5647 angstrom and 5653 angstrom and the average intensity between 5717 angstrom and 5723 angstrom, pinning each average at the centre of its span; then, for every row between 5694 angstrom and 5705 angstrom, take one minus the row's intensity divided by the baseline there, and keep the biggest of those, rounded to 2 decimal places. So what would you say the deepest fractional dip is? 0.00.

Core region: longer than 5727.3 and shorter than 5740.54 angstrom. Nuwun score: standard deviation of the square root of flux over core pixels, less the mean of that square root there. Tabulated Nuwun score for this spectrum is -2.18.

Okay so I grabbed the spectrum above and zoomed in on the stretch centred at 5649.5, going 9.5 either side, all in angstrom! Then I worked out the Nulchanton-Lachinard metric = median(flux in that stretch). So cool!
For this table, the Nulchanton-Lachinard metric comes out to 4.71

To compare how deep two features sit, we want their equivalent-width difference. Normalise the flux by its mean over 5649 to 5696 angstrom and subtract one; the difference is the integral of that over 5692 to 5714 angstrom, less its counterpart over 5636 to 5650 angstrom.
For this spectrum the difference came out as 1.3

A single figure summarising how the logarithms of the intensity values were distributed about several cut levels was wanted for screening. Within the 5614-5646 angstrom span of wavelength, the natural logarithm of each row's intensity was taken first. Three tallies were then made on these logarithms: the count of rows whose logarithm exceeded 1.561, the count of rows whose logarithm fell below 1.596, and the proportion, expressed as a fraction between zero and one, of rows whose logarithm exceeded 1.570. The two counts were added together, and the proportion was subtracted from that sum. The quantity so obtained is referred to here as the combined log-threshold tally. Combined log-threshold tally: 28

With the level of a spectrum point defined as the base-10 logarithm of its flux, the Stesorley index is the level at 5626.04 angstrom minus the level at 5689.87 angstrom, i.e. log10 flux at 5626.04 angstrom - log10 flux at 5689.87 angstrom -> -0.034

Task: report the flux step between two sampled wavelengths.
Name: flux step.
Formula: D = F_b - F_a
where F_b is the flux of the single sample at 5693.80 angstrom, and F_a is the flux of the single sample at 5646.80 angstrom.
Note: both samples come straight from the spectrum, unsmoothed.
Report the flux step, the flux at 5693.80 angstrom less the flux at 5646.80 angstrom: 0.37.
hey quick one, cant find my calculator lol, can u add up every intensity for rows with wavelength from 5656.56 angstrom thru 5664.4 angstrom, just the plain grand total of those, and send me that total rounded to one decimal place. 27.9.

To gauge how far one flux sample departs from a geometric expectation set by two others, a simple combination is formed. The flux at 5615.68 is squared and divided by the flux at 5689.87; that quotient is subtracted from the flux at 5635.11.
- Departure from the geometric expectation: 1.28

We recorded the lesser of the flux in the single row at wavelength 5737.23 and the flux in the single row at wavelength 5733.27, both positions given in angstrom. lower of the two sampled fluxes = 4.83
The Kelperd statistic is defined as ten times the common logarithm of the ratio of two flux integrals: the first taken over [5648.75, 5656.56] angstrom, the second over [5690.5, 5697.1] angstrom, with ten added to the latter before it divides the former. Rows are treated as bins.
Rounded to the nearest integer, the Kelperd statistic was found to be -1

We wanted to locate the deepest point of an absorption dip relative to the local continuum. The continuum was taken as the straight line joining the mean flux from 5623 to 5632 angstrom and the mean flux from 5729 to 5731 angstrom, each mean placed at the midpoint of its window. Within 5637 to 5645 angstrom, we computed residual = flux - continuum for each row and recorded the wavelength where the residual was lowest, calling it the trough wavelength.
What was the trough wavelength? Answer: 5640.30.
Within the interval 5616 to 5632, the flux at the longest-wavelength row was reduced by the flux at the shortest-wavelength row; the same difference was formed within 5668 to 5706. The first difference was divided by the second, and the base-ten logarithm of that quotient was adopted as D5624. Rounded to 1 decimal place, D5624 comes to 0.4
